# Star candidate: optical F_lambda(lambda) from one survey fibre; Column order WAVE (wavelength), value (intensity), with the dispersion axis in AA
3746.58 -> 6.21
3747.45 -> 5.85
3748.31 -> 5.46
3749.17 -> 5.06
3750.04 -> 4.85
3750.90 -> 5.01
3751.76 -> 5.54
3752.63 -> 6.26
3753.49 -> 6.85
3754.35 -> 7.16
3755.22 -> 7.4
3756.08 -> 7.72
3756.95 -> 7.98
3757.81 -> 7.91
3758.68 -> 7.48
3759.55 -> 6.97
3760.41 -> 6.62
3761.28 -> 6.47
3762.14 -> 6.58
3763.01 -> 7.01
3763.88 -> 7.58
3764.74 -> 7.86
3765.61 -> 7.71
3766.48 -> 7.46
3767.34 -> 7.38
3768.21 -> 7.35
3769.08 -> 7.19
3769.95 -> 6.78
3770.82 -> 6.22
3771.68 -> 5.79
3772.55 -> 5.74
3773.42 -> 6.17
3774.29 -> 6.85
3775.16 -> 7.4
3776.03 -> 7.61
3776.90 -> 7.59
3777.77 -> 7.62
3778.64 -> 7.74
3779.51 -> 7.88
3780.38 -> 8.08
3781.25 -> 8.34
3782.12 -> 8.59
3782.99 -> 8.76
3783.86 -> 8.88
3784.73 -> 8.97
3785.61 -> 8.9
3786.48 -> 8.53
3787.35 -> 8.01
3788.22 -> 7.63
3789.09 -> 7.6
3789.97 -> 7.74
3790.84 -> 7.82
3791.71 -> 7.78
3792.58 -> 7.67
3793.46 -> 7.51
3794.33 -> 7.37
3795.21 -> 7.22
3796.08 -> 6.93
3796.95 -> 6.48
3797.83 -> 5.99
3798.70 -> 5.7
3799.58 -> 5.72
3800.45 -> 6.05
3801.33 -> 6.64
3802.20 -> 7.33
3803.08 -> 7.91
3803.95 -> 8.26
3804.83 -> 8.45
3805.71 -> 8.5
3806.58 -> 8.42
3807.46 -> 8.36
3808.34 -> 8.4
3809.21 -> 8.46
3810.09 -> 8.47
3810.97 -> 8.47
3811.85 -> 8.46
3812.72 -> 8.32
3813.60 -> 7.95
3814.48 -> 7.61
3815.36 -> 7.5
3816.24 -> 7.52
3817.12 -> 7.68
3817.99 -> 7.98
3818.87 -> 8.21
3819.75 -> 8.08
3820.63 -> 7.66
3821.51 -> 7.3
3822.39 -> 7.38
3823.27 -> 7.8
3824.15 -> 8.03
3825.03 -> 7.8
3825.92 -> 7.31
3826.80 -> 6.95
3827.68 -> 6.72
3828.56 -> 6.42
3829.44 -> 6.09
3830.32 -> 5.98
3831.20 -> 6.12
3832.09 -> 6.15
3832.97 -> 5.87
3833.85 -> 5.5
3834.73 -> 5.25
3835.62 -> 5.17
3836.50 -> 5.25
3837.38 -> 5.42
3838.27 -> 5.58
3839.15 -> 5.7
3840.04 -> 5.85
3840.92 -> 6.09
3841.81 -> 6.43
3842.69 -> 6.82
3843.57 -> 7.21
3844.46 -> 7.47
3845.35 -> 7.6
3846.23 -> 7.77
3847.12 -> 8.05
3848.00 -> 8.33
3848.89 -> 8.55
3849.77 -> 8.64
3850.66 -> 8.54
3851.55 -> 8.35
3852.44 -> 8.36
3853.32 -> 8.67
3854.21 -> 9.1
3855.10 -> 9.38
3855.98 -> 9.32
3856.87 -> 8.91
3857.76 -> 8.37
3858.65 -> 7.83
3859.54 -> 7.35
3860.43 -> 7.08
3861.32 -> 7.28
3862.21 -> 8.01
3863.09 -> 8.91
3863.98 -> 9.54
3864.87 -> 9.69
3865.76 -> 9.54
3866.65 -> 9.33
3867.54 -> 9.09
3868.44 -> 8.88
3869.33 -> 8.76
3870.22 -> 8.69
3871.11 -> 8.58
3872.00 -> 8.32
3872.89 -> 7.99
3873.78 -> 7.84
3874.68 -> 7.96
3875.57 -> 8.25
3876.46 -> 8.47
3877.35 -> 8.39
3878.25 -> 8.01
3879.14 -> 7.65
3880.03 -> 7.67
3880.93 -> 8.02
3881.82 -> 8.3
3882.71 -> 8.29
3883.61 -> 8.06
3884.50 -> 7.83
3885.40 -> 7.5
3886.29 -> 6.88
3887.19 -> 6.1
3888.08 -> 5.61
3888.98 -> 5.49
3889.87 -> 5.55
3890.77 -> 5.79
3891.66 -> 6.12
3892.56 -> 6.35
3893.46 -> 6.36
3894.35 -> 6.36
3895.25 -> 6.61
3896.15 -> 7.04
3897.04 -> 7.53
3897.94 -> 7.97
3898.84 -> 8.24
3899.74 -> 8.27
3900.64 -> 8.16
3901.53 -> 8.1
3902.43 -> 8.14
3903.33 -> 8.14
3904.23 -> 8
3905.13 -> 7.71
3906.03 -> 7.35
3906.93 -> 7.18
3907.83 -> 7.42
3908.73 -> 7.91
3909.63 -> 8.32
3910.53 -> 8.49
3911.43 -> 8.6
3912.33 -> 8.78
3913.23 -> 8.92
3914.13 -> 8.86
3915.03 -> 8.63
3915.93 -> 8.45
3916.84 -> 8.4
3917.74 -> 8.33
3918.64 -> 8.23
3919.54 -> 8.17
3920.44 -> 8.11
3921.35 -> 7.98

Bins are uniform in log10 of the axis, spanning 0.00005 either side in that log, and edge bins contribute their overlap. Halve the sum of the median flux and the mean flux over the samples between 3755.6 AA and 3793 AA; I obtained 7.6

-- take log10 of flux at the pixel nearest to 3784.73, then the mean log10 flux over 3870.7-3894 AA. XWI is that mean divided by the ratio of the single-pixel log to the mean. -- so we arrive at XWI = 0.78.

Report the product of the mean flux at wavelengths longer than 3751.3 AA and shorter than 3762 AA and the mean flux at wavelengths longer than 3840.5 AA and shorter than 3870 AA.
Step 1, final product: 58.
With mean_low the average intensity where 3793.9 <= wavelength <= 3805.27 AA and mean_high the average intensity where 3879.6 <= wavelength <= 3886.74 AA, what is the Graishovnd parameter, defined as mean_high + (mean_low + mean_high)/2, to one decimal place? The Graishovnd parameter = 15.2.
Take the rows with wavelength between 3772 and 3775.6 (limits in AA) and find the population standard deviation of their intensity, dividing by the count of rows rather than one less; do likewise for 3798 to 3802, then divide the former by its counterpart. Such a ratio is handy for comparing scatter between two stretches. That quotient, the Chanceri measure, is 1.67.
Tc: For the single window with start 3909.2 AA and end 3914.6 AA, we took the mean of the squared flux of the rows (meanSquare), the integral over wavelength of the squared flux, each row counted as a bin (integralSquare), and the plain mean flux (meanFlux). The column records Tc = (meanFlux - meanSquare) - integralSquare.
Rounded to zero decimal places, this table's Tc -472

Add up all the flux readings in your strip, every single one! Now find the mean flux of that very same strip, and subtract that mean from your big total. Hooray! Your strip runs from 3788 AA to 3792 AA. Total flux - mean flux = 31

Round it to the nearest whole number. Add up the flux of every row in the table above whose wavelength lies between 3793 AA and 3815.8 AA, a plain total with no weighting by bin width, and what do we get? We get 196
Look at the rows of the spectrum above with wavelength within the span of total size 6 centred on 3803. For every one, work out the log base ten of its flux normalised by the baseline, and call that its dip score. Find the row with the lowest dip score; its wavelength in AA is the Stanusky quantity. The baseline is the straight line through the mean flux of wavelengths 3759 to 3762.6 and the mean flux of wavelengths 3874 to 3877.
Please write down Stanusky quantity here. 3800.45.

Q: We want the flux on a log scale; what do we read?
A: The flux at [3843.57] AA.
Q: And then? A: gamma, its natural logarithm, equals 1.98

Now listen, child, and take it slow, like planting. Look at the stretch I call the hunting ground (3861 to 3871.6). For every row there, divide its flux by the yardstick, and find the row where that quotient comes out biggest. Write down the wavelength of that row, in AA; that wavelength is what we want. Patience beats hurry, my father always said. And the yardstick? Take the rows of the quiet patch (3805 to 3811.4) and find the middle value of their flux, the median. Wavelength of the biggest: 3864.87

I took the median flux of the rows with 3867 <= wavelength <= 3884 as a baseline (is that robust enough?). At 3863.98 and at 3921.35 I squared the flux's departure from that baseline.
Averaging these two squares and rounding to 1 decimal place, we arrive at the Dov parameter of 0.8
